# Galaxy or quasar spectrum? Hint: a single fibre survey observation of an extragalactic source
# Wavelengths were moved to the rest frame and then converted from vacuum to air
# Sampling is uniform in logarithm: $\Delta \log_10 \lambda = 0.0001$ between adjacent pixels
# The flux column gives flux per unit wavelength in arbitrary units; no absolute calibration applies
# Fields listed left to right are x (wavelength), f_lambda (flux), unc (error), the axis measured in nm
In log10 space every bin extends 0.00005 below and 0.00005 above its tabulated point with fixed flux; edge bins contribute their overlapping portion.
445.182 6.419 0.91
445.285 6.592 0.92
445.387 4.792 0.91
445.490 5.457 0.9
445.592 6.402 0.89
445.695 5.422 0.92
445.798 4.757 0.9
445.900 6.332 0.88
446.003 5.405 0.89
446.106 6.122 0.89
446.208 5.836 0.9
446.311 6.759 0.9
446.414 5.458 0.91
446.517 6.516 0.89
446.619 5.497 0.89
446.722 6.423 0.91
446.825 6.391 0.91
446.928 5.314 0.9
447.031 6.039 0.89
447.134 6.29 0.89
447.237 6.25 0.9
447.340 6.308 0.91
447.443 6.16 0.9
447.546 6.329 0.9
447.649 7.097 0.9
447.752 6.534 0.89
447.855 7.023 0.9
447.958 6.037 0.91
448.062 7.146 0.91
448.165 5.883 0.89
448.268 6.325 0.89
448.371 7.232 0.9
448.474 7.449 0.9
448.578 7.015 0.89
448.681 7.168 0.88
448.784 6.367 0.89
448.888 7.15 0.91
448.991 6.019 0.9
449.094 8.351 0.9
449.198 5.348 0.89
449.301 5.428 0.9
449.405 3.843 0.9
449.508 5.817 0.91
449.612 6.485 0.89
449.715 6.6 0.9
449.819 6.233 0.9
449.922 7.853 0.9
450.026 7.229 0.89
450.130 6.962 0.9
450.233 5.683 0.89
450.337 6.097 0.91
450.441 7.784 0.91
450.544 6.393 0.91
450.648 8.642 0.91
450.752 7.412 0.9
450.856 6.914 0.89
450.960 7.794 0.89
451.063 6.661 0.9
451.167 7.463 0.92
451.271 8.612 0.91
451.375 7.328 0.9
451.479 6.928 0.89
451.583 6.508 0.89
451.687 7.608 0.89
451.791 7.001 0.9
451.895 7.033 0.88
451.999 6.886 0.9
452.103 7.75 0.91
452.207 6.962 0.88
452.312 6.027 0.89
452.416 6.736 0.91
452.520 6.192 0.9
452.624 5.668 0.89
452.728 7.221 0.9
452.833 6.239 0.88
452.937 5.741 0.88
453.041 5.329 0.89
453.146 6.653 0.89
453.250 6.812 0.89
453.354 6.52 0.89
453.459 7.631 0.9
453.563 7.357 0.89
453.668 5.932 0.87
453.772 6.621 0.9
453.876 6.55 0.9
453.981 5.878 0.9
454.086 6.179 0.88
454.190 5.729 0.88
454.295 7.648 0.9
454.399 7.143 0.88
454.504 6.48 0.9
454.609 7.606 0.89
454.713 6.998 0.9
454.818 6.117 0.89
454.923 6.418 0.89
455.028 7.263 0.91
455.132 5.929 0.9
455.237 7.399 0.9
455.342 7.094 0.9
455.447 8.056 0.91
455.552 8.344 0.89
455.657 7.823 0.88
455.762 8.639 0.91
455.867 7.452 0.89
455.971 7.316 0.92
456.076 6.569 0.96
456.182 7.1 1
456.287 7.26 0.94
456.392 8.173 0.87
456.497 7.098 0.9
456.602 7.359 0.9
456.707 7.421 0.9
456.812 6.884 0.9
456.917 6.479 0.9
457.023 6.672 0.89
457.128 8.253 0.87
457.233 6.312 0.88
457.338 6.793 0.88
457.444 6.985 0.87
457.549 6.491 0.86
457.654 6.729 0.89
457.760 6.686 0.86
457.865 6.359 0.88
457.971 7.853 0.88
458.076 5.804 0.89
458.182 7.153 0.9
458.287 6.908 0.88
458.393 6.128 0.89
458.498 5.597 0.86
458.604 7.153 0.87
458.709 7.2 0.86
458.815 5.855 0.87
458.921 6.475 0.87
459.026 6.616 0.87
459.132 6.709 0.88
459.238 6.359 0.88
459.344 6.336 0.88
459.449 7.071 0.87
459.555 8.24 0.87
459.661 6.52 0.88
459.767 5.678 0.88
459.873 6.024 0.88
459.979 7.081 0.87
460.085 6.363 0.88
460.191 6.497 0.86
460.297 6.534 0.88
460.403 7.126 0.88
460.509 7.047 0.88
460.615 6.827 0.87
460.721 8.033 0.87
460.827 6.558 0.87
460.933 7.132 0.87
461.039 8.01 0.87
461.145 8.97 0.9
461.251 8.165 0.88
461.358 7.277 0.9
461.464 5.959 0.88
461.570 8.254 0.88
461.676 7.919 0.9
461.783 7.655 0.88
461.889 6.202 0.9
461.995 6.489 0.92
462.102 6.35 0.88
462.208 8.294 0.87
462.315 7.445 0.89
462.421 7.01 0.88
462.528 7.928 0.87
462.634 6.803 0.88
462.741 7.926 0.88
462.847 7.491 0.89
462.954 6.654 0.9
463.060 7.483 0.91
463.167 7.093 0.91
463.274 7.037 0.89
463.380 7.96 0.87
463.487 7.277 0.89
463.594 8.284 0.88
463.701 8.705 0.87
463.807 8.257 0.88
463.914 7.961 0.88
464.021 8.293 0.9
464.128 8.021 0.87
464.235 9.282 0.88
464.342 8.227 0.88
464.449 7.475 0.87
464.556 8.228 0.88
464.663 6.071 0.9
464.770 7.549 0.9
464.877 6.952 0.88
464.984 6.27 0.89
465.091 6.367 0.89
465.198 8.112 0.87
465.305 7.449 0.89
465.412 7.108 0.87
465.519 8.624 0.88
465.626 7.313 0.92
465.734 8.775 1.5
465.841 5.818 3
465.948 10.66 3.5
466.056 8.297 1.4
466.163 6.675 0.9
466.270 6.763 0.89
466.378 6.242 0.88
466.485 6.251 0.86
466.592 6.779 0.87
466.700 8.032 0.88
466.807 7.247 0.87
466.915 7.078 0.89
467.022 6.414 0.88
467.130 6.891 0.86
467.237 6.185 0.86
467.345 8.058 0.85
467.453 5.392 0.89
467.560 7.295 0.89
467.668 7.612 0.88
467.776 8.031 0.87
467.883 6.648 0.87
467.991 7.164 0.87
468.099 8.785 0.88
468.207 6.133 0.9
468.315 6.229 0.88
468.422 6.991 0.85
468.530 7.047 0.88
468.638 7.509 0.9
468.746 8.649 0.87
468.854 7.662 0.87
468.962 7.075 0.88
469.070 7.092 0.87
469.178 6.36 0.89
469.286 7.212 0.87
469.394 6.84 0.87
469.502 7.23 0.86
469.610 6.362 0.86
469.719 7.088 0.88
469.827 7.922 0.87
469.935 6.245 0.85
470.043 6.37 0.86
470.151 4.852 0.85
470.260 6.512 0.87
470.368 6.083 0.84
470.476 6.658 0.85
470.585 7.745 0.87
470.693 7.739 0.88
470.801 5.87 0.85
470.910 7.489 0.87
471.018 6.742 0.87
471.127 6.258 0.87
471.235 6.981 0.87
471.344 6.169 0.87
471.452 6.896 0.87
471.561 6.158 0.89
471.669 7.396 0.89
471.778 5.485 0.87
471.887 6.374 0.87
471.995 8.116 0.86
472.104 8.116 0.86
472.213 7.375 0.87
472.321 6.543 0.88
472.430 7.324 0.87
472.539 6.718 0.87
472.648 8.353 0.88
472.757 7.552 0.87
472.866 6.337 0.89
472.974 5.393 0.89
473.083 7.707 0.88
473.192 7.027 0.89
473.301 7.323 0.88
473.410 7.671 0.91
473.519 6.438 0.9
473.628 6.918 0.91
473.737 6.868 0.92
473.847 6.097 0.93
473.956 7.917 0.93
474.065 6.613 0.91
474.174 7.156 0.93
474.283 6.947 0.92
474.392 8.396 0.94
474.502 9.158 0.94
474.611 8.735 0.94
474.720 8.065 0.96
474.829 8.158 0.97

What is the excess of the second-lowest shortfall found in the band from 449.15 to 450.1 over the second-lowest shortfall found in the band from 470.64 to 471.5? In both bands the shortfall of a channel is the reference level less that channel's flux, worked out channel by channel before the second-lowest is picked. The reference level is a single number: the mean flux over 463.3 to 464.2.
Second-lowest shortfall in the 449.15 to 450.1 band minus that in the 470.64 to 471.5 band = 0.26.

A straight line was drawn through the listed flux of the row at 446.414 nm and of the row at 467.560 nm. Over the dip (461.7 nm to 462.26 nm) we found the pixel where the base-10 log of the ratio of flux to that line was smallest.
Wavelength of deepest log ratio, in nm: 461.889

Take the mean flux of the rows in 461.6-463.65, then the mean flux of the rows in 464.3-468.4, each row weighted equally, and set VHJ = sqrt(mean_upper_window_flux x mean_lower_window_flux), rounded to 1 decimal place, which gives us 7.3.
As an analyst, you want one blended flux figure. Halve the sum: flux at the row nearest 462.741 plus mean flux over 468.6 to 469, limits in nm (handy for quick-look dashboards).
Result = 7.8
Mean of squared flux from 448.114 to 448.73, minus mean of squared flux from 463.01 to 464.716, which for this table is -15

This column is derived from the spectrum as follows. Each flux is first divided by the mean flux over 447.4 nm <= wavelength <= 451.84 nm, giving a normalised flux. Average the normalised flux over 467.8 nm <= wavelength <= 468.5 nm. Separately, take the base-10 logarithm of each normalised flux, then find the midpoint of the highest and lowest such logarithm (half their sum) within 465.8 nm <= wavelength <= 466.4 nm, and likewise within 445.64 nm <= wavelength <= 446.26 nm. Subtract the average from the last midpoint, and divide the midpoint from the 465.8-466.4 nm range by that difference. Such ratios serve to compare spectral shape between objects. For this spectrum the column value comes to -0.057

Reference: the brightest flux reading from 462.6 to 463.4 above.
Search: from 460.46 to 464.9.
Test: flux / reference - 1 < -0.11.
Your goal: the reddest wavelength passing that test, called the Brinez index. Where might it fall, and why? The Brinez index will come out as 464.877 nm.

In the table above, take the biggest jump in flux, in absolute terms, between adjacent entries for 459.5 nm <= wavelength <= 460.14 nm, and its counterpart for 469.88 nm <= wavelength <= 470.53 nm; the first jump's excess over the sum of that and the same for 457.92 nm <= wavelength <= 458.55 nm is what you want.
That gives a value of -1.99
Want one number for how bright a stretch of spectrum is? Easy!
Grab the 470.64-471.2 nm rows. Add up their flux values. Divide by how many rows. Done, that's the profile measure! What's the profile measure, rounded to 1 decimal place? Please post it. 6.8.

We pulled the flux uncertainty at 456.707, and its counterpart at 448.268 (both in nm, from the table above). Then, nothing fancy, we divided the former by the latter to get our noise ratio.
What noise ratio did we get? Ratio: 1.011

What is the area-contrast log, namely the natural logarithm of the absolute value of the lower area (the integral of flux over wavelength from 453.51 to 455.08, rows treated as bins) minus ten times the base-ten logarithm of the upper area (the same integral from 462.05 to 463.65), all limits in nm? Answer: -1.3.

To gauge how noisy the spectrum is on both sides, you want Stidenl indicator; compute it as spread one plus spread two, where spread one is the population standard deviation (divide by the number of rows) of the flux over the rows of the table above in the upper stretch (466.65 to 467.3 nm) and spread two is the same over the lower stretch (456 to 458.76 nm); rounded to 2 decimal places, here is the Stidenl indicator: 1.22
